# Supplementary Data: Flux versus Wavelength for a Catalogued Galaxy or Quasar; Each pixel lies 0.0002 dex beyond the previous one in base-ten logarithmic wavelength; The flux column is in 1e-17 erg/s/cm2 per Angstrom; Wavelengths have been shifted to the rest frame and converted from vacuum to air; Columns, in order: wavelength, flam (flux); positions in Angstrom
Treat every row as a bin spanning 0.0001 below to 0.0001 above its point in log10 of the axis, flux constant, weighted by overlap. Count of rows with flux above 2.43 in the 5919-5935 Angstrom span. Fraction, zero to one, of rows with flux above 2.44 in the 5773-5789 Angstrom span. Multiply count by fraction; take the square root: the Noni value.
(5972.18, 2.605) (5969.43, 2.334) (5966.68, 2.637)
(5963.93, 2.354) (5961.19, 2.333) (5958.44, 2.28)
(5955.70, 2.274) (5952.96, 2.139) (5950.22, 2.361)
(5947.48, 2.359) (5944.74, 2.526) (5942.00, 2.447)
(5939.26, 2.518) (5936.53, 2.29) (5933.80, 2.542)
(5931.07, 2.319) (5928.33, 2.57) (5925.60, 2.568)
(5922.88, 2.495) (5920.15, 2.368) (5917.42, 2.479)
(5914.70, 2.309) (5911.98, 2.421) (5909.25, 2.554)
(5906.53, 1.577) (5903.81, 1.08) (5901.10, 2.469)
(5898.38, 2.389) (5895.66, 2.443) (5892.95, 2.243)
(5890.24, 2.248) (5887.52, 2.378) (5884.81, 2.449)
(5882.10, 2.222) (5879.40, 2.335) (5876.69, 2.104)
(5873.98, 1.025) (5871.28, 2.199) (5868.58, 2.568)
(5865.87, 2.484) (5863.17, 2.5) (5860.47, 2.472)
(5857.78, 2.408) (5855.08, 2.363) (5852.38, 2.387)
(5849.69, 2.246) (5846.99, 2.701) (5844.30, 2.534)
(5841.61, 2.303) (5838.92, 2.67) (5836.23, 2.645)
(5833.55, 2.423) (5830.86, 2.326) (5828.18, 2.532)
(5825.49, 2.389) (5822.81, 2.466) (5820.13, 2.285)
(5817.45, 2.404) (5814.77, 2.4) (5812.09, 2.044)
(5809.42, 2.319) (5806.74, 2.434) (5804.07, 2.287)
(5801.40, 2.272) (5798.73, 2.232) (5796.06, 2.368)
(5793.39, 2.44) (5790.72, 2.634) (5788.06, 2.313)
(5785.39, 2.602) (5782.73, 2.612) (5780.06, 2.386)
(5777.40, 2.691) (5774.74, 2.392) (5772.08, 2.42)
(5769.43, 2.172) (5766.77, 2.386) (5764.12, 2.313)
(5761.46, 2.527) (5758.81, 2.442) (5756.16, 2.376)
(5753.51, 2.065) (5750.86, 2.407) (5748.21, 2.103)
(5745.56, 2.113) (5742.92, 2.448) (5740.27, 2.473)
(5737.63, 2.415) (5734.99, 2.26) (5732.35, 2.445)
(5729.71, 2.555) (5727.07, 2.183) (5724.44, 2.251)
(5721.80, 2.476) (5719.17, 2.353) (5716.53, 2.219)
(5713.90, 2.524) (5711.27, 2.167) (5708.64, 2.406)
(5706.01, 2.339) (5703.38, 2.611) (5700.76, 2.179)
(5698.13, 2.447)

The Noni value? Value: 1.4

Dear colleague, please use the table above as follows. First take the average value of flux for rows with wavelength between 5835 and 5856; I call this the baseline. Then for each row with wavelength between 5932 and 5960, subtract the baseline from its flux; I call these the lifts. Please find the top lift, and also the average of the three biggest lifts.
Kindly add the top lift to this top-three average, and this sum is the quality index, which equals 0.11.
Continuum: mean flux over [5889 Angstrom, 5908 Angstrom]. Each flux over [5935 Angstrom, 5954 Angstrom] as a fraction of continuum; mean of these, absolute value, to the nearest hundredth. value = 1.15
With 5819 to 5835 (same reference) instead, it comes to 1.16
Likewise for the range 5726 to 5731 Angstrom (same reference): 1.15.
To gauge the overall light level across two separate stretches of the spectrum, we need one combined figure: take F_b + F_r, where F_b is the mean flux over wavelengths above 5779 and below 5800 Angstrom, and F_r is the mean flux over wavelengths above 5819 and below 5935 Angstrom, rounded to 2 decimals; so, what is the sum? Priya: 4.79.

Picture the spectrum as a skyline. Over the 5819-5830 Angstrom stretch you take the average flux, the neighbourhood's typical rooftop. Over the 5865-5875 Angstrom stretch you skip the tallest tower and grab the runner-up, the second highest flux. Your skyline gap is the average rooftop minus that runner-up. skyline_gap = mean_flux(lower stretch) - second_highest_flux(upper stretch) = -0.07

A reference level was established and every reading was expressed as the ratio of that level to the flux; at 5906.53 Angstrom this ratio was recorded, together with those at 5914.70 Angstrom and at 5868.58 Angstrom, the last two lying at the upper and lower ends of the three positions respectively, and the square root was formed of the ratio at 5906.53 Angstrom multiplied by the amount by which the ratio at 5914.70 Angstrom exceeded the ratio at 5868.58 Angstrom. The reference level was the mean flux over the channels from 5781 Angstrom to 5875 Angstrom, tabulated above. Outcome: 0.40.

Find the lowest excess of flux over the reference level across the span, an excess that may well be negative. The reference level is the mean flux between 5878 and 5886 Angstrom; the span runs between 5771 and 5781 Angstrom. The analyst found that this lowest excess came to 0.05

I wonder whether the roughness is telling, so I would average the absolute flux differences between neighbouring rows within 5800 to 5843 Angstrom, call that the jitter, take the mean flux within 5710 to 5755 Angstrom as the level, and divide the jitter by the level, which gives 0.07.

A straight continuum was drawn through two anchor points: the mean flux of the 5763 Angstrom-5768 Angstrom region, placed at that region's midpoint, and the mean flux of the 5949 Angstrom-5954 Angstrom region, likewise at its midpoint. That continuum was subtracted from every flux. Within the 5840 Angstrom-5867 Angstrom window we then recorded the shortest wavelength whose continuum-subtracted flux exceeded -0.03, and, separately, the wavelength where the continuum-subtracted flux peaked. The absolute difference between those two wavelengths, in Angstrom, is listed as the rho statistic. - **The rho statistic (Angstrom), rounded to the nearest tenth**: 5.4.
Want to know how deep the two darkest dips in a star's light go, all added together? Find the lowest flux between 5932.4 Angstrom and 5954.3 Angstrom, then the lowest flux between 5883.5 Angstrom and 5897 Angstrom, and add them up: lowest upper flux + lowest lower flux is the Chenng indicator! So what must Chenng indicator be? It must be 4.38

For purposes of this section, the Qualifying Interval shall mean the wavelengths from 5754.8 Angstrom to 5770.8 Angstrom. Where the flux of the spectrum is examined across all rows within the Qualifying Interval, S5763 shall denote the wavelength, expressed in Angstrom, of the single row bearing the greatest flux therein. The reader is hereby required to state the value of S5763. 5761.46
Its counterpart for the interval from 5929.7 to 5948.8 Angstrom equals 5933.80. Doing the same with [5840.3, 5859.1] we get 5846.99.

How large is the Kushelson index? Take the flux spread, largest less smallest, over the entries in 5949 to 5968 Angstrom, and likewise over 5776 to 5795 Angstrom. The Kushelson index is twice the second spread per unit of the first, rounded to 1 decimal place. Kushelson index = 1.5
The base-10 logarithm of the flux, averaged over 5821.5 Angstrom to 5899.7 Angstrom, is 0.368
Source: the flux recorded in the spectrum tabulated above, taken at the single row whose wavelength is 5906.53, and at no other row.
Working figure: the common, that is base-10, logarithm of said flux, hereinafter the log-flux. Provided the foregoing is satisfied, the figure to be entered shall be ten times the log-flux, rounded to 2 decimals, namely 1.98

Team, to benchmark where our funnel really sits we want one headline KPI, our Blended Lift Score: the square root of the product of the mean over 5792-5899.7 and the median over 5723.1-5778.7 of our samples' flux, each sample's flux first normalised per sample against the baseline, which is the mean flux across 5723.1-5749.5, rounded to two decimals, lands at 1.02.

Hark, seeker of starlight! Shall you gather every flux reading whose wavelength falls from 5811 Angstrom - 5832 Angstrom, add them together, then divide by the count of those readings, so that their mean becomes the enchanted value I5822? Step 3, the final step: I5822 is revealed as 2.36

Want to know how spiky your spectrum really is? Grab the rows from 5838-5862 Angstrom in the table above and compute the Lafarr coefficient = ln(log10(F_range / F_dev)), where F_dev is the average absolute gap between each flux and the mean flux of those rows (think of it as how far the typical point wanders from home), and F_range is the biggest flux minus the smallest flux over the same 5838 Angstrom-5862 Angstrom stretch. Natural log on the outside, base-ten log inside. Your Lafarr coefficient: -0.58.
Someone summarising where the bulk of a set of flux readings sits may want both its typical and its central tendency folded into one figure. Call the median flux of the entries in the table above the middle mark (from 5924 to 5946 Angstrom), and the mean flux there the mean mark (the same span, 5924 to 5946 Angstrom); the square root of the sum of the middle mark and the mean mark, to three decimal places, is 2.235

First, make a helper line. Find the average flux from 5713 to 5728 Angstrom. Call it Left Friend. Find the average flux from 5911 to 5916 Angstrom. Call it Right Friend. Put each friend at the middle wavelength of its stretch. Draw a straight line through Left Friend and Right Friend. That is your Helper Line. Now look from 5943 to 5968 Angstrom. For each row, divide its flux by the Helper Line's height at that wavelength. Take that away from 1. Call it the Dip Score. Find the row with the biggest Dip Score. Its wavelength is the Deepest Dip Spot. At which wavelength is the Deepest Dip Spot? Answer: 5952.96 Angstrom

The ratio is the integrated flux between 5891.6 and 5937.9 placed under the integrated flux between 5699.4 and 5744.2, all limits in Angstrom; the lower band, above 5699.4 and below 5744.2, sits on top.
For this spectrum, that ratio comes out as 1.00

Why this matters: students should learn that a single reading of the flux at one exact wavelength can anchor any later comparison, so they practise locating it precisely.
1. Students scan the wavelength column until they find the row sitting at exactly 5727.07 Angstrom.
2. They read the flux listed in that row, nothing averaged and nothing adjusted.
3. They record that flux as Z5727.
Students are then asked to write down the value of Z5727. 2.183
